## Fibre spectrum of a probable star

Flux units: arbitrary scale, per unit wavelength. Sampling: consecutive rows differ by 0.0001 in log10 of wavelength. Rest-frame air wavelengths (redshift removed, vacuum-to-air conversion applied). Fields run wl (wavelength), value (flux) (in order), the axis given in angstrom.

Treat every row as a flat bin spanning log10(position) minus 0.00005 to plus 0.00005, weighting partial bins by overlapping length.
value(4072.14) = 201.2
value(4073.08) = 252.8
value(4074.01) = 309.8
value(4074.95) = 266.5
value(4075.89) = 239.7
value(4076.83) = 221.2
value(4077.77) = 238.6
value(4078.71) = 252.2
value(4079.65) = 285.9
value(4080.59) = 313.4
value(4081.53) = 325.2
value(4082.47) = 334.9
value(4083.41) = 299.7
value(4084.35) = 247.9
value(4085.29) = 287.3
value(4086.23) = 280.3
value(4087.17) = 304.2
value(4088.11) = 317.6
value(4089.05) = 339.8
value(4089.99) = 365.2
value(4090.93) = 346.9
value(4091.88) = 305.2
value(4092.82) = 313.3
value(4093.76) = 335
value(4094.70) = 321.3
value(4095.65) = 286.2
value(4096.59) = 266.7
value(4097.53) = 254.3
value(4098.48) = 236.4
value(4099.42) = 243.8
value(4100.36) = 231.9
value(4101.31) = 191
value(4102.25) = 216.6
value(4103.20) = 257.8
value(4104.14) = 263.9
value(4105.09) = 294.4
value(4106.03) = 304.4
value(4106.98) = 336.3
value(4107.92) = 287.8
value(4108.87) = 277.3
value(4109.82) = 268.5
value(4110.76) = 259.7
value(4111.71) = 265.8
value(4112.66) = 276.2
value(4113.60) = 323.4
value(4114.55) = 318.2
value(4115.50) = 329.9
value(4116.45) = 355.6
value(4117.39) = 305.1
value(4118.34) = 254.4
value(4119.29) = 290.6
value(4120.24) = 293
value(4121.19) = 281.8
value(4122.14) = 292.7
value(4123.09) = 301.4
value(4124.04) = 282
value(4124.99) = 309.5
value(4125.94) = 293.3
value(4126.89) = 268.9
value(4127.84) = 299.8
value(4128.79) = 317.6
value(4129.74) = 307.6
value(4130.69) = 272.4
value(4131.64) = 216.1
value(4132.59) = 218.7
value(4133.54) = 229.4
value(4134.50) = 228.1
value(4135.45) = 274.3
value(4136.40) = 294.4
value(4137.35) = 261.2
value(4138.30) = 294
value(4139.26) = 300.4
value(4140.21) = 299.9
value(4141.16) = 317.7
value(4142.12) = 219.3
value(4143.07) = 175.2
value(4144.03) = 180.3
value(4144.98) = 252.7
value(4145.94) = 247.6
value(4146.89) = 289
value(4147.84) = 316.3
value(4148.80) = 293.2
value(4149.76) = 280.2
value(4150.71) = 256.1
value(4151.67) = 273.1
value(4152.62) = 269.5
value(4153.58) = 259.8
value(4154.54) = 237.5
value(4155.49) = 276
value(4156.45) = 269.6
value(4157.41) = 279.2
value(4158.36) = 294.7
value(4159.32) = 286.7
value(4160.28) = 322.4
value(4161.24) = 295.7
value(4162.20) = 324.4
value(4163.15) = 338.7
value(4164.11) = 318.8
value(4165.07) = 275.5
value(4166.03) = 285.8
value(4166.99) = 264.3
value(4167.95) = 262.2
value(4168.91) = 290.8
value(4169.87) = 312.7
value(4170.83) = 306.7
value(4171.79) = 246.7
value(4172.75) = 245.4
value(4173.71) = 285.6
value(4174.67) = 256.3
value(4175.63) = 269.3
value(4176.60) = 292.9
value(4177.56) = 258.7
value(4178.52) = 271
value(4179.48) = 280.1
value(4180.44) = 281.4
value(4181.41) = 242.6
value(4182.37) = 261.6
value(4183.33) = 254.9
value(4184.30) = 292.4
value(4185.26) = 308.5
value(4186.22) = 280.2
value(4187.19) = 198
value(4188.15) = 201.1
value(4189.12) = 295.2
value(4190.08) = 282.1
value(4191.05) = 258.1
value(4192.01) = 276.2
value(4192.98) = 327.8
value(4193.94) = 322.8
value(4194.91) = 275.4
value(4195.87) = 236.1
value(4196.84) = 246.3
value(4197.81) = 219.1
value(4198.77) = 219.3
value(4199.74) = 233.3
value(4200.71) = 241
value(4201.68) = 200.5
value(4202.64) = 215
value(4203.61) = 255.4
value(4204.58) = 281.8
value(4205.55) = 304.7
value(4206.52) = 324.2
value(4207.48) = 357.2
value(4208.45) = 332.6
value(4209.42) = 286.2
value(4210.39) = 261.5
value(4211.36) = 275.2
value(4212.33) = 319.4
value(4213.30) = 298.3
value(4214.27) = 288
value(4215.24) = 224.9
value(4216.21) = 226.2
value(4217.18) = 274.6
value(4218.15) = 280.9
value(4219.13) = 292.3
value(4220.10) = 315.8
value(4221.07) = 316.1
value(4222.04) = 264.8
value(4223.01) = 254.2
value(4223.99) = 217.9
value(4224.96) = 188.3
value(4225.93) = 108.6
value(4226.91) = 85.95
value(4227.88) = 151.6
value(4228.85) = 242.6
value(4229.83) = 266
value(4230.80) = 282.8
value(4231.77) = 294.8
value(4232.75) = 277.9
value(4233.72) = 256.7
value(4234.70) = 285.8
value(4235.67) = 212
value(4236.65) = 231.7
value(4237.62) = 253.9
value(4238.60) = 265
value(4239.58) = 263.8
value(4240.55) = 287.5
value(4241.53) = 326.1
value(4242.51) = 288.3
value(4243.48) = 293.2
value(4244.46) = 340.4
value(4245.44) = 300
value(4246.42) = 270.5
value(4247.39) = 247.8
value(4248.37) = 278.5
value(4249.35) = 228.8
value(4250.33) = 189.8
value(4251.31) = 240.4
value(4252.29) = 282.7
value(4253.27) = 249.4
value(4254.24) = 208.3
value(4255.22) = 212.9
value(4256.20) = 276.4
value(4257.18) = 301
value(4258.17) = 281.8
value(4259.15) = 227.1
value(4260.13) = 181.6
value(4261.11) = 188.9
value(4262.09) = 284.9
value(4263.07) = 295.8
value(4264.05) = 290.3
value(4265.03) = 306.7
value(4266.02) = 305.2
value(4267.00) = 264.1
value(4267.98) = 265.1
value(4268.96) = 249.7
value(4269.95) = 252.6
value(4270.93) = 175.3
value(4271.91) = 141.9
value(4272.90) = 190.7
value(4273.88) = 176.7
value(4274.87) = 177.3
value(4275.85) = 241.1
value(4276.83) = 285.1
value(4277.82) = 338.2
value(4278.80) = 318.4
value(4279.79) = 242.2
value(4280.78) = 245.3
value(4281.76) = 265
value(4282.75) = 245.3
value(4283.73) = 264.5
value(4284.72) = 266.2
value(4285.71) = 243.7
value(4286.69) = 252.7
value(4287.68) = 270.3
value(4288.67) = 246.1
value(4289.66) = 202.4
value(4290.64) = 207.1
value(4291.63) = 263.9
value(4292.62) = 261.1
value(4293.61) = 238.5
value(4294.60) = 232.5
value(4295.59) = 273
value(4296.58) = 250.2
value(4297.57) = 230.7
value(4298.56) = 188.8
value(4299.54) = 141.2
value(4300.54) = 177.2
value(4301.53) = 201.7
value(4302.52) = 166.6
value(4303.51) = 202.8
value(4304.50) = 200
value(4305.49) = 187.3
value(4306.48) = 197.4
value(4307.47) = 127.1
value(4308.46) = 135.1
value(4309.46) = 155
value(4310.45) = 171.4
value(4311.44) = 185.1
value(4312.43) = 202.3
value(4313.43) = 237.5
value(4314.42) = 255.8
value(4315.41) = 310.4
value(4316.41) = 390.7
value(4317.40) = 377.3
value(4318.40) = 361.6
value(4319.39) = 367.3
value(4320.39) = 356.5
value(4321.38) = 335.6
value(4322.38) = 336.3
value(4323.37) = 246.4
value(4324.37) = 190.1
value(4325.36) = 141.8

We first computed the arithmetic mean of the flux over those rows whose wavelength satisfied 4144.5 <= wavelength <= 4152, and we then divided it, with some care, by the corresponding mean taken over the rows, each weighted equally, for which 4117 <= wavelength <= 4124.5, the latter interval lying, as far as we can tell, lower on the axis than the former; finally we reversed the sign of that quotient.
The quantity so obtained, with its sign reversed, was -0.96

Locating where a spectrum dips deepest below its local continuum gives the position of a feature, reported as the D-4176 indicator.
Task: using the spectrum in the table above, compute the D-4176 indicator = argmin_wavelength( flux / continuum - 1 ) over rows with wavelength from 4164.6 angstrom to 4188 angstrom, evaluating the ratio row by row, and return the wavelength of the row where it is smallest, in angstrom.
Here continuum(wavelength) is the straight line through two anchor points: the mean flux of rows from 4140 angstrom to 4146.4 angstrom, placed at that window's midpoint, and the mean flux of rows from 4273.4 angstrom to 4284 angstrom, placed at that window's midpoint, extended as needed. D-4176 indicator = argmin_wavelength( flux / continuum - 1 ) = 4187.19 angstrom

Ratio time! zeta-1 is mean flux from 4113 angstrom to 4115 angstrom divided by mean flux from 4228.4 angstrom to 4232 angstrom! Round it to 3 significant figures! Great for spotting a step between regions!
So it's 1.18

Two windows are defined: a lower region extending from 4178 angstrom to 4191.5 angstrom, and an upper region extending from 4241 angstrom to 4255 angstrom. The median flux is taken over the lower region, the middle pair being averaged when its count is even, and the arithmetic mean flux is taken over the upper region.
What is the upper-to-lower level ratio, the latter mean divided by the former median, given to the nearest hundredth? 0.97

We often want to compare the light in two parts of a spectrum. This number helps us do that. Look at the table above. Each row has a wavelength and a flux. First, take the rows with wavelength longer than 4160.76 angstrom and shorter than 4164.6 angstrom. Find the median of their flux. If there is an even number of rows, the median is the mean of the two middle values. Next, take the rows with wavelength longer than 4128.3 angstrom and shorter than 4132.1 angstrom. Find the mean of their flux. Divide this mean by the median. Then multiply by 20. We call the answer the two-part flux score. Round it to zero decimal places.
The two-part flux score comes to 17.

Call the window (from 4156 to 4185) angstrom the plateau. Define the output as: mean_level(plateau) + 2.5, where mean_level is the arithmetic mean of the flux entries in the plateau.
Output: 285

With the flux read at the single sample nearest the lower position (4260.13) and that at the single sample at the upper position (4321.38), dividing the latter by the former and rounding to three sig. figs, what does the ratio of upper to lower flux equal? 1.85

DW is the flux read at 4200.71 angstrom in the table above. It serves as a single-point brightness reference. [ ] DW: 241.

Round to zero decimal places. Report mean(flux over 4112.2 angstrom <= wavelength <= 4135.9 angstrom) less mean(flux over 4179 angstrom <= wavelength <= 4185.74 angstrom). 11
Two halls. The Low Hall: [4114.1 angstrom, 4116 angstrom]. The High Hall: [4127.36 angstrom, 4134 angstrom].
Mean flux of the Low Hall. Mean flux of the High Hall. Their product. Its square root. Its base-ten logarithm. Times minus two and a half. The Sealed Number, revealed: -6.17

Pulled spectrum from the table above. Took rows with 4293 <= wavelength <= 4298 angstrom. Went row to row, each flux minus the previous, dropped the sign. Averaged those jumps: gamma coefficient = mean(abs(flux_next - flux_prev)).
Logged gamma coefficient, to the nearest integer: 22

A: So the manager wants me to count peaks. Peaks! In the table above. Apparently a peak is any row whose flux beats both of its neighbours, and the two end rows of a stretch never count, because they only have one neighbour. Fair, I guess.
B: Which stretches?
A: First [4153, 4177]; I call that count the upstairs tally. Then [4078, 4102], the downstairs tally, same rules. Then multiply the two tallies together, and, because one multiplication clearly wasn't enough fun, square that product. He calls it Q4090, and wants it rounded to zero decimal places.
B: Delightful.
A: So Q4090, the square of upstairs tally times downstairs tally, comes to 1225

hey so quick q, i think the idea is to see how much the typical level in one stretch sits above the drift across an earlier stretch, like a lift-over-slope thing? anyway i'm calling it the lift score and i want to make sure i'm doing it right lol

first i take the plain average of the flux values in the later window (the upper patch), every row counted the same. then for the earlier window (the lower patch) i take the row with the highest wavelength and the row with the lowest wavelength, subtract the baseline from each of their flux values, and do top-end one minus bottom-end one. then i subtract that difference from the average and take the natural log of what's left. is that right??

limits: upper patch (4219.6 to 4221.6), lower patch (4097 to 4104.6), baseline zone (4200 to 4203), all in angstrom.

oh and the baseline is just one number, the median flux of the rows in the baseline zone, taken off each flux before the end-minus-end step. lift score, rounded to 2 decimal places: 5.72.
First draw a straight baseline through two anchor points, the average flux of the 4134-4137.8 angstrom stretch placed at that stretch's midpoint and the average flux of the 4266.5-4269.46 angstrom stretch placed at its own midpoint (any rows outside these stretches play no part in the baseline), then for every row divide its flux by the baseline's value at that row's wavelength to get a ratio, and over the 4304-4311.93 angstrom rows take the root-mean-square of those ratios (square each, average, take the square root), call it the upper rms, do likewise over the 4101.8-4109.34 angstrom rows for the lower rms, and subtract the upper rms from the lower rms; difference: 0.40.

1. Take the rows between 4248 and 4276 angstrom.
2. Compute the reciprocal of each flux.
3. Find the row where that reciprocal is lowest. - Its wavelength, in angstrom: 4265.03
